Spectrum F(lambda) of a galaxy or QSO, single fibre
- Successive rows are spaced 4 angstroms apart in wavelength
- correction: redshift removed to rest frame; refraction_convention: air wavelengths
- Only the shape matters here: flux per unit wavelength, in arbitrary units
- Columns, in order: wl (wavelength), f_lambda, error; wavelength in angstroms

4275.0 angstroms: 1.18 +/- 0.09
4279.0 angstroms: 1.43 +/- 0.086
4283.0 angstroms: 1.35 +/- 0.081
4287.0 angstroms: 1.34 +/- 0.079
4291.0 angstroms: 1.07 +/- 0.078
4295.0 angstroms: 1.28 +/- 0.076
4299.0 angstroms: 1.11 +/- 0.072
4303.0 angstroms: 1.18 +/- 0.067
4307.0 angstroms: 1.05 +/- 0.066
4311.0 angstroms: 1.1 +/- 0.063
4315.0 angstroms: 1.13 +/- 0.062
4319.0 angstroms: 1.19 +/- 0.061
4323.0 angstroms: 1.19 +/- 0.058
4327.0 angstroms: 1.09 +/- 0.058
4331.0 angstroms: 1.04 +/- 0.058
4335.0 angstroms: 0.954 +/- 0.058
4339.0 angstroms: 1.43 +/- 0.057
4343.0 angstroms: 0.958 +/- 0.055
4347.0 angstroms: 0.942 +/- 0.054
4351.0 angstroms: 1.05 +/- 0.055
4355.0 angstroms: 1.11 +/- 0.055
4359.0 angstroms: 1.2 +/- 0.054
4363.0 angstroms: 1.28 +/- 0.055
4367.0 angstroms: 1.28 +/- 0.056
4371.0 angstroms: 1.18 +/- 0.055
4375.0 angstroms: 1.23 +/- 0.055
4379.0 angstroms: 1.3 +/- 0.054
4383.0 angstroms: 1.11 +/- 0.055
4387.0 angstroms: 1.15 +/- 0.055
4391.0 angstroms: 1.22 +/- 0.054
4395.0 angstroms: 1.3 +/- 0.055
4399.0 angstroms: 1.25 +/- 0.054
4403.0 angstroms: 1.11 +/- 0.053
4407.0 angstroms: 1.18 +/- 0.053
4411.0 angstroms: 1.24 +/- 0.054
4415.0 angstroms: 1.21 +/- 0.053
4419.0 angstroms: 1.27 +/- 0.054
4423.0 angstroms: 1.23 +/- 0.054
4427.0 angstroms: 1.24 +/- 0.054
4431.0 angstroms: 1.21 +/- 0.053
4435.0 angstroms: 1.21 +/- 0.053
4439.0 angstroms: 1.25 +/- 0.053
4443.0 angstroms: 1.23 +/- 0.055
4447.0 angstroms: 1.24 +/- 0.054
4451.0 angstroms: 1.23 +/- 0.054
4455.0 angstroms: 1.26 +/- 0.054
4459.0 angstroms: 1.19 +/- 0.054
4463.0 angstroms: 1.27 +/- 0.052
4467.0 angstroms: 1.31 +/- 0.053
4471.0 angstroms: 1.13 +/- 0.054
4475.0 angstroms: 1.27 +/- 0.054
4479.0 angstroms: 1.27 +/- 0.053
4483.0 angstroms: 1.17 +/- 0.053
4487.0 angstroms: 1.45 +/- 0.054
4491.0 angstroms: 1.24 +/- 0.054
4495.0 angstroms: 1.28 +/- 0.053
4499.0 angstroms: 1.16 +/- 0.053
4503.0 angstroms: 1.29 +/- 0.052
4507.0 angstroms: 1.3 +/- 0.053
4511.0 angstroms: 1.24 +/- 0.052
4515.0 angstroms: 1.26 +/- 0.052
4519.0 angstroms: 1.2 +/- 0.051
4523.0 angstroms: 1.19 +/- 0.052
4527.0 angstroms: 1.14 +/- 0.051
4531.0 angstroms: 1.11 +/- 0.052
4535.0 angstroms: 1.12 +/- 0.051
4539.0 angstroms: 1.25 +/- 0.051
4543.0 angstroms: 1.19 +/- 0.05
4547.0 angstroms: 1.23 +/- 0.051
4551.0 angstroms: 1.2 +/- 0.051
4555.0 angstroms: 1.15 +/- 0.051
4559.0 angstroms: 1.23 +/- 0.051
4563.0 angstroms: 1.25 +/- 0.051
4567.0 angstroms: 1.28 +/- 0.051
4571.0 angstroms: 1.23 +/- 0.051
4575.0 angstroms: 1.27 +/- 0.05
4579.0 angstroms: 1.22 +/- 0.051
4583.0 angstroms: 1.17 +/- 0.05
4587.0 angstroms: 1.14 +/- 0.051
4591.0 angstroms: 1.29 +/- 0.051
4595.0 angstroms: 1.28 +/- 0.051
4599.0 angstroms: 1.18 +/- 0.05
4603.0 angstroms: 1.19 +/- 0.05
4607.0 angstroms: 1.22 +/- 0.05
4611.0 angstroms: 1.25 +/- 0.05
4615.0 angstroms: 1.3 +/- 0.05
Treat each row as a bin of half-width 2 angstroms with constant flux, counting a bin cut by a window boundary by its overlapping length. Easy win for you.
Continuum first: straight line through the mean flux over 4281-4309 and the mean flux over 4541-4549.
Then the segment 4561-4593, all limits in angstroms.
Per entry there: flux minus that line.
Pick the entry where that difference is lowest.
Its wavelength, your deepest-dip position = 4587.0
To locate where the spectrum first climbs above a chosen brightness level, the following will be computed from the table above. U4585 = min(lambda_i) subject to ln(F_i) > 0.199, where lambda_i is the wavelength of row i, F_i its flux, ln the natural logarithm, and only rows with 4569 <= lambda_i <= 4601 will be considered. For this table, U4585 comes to 4571.0 angstroms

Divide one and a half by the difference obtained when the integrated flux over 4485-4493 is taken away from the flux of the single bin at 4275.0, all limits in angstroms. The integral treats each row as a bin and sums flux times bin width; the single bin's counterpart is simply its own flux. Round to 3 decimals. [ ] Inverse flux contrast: -0.157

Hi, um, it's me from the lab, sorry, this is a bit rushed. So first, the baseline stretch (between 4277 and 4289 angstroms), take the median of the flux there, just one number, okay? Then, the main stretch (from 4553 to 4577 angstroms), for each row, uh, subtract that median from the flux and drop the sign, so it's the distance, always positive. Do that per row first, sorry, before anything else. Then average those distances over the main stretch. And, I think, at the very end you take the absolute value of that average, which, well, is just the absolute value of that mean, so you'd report 0.115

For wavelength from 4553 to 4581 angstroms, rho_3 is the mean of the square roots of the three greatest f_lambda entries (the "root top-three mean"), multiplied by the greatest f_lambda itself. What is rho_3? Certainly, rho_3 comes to 1.44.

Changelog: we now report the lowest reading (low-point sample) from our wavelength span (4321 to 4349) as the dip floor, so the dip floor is 0.942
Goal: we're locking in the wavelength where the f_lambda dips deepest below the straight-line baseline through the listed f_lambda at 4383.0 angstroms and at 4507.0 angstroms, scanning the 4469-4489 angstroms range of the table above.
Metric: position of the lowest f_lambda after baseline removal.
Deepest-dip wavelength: 4471.0 angstroms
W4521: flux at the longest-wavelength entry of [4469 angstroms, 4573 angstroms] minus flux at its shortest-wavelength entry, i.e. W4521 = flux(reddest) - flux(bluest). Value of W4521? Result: 0.10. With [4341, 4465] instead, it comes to 0.31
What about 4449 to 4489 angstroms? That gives 0.22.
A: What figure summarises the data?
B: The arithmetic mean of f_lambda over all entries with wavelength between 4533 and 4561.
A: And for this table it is 1.20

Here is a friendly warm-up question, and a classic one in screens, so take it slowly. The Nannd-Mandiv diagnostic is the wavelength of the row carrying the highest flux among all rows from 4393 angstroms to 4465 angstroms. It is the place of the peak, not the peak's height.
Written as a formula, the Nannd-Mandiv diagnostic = 4395.0 angstroms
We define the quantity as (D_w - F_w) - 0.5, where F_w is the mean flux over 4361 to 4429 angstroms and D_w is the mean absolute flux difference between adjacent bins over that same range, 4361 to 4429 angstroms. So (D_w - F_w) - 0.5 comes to -1.66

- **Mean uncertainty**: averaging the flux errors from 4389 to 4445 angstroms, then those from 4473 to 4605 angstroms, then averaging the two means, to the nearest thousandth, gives 0.053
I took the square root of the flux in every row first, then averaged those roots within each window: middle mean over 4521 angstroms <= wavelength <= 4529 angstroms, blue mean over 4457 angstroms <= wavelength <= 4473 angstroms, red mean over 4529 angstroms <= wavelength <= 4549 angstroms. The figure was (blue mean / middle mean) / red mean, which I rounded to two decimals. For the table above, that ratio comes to 0.94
